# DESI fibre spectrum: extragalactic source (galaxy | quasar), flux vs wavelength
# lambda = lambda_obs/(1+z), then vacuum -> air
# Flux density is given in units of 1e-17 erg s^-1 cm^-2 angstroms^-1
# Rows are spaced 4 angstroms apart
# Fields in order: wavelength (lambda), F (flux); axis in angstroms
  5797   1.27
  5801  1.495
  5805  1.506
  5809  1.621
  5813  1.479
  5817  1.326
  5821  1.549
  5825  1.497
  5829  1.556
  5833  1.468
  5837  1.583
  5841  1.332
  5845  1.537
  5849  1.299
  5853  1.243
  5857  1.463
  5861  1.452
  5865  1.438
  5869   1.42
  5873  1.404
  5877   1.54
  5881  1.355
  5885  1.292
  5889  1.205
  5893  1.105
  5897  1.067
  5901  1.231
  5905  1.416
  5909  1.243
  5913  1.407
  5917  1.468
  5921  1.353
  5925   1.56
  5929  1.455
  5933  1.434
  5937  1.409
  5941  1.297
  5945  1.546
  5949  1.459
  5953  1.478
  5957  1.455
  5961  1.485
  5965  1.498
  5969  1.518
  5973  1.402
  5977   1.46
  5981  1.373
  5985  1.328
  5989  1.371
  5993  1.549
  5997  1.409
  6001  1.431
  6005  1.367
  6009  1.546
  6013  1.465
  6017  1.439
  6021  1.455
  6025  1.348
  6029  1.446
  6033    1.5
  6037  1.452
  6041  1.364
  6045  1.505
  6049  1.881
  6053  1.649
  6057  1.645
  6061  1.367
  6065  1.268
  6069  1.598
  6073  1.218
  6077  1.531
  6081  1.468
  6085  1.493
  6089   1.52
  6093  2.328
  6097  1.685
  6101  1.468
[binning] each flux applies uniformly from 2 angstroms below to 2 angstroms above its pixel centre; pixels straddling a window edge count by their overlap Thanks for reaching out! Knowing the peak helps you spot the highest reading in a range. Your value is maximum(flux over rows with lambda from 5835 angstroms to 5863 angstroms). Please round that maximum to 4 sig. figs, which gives 1.583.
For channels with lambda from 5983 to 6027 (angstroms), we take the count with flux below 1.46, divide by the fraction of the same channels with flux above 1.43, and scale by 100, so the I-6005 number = 1467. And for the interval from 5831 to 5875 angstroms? 1283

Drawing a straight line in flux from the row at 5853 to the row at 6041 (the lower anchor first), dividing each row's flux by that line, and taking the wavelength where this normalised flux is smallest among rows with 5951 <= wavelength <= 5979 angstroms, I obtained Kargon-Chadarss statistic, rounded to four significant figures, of 5973 angstroms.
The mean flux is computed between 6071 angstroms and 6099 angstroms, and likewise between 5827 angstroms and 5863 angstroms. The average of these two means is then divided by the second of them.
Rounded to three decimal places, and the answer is 1.059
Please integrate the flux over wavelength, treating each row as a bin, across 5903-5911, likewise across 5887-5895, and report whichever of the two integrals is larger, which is 10.6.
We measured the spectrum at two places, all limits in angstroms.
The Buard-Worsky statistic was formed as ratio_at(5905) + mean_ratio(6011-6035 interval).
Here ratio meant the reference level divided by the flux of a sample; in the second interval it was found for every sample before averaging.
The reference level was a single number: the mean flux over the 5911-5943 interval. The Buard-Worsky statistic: 1.99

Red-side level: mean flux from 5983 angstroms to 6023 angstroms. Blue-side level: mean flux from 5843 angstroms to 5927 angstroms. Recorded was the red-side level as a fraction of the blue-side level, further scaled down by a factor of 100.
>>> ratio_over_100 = 0.0106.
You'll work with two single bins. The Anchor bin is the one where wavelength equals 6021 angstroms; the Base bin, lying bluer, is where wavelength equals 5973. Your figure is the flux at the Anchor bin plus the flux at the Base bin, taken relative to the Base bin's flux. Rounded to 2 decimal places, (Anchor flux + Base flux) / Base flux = 2.04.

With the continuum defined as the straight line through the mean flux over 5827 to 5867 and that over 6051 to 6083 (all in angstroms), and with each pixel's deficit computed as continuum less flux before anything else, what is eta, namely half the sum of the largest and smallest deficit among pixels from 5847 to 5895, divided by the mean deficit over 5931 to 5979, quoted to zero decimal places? -105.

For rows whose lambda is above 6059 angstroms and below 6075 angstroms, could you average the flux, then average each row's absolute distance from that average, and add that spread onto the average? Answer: 1.48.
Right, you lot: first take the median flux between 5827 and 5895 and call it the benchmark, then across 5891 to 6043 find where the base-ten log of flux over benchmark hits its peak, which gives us 5925 angstroms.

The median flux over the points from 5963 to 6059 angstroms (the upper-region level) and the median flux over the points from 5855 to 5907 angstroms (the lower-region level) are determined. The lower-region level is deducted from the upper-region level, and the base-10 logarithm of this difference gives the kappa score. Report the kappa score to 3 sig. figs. -1.31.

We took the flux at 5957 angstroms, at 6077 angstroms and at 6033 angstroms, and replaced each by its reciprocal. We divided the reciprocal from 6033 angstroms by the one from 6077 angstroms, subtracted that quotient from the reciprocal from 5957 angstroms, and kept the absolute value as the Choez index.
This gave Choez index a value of 0.33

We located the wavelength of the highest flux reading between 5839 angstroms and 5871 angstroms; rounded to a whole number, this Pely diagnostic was 5845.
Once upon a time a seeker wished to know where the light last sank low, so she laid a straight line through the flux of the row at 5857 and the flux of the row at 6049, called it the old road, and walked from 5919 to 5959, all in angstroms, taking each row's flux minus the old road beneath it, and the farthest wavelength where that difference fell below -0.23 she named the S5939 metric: 5941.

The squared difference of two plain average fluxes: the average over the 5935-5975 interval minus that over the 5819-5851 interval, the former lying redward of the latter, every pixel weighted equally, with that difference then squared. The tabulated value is 0.001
